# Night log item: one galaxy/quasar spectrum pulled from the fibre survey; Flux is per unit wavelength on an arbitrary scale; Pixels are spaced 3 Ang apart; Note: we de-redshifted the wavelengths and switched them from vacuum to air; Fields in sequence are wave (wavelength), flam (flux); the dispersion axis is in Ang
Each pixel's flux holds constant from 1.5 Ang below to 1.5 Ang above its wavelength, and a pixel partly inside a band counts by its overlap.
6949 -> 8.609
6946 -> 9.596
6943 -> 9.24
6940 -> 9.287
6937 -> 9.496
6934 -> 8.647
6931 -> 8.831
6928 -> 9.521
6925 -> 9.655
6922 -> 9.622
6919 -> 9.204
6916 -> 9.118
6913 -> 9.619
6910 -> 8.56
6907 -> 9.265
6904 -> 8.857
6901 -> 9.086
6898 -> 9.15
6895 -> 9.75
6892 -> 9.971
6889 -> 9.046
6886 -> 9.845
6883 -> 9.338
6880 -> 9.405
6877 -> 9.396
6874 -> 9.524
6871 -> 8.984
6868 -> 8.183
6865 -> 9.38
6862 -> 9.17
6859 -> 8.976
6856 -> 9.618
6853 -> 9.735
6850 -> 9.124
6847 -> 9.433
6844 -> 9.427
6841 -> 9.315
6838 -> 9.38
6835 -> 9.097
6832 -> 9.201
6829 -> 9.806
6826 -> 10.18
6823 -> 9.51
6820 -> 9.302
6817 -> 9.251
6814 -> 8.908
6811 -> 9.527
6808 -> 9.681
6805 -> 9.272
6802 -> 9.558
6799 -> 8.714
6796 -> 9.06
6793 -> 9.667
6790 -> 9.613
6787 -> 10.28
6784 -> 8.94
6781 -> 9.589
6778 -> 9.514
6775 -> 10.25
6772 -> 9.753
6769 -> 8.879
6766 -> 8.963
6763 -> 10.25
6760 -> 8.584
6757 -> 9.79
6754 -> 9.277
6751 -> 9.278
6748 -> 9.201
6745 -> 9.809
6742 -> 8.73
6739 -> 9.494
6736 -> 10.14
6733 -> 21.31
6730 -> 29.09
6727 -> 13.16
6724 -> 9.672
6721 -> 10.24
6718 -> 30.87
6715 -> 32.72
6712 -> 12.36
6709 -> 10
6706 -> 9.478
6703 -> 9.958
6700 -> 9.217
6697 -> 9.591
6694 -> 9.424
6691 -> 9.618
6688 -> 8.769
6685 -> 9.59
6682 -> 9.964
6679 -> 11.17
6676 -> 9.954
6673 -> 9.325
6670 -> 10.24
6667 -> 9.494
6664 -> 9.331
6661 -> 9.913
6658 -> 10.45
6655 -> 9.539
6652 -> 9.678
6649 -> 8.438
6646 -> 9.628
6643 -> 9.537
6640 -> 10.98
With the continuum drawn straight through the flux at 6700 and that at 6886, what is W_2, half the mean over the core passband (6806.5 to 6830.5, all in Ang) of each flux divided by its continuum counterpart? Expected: 0.495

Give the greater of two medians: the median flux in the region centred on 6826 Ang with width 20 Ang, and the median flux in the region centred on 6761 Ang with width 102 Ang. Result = 9.64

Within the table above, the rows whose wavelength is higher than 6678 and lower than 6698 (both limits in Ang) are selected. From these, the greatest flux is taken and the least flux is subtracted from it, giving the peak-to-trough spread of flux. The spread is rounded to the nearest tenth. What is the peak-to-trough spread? 2.4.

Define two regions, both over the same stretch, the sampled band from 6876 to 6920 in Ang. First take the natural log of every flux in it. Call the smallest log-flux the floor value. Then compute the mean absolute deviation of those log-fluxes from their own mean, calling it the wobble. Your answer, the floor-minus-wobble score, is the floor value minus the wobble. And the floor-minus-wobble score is 2.12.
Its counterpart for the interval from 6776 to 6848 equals 2.14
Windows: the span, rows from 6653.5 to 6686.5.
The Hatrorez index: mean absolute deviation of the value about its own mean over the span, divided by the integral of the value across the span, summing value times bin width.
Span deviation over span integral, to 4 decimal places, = 0.0013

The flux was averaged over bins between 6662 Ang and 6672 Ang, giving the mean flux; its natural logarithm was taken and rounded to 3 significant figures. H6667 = 2.27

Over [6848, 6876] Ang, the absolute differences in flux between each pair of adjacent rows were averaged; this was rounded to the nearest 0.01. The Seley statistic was 0.54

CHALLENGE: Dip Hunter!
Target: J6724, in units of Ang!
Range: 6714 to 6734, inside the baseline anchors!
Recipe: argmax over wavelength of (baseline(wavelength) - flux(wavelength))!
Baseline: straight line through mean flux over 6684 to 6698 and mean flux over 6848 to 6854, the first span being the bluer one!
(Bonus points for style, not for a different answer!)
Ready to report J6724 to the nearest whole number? 6724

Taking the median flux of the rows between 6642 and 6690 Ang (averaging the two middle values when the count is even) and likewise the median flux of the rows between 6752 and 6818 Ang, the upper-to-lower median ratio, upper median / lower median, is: 0.991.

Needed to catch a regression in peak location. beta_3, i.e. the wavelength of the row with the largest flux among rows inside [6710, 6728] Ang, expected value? 6715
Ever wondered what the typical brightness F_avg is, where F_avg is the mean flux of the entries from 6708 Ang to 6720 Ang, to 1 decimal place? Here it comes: 21.5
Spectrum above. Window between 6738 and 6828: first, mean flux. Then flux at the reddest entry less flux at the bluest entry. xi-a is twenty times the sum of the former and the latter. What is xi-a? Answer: 202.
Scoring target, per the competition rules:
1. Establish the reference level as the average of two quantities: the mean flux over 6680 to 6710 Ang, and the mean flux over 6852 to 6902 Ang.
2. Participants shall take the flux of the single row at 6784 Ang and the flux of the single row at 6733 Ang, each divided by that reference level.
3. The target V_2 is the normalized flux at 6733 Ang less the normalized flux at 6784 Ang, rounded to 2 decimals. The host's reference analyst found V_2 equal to 1.31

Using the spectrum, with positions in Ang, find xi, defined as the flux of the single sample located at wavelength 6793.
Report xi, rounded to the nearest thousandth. 9.667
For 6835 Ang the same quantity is 9.097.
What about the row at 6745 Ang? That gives 9.809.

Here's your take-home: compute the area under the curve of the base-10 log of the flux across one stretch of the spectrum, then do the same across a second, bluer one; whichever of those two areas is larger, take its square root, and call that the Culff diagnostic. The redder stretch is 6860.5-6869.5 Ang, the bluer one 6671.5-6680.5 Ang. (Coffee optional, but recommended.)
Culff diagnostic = 3.008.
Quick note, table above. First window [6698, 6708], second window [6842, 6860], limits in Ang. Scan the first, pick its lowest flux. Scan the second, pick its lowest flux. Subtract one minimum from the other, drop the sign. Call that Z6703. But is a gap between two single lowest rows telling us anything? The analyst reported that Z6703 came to 0.24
